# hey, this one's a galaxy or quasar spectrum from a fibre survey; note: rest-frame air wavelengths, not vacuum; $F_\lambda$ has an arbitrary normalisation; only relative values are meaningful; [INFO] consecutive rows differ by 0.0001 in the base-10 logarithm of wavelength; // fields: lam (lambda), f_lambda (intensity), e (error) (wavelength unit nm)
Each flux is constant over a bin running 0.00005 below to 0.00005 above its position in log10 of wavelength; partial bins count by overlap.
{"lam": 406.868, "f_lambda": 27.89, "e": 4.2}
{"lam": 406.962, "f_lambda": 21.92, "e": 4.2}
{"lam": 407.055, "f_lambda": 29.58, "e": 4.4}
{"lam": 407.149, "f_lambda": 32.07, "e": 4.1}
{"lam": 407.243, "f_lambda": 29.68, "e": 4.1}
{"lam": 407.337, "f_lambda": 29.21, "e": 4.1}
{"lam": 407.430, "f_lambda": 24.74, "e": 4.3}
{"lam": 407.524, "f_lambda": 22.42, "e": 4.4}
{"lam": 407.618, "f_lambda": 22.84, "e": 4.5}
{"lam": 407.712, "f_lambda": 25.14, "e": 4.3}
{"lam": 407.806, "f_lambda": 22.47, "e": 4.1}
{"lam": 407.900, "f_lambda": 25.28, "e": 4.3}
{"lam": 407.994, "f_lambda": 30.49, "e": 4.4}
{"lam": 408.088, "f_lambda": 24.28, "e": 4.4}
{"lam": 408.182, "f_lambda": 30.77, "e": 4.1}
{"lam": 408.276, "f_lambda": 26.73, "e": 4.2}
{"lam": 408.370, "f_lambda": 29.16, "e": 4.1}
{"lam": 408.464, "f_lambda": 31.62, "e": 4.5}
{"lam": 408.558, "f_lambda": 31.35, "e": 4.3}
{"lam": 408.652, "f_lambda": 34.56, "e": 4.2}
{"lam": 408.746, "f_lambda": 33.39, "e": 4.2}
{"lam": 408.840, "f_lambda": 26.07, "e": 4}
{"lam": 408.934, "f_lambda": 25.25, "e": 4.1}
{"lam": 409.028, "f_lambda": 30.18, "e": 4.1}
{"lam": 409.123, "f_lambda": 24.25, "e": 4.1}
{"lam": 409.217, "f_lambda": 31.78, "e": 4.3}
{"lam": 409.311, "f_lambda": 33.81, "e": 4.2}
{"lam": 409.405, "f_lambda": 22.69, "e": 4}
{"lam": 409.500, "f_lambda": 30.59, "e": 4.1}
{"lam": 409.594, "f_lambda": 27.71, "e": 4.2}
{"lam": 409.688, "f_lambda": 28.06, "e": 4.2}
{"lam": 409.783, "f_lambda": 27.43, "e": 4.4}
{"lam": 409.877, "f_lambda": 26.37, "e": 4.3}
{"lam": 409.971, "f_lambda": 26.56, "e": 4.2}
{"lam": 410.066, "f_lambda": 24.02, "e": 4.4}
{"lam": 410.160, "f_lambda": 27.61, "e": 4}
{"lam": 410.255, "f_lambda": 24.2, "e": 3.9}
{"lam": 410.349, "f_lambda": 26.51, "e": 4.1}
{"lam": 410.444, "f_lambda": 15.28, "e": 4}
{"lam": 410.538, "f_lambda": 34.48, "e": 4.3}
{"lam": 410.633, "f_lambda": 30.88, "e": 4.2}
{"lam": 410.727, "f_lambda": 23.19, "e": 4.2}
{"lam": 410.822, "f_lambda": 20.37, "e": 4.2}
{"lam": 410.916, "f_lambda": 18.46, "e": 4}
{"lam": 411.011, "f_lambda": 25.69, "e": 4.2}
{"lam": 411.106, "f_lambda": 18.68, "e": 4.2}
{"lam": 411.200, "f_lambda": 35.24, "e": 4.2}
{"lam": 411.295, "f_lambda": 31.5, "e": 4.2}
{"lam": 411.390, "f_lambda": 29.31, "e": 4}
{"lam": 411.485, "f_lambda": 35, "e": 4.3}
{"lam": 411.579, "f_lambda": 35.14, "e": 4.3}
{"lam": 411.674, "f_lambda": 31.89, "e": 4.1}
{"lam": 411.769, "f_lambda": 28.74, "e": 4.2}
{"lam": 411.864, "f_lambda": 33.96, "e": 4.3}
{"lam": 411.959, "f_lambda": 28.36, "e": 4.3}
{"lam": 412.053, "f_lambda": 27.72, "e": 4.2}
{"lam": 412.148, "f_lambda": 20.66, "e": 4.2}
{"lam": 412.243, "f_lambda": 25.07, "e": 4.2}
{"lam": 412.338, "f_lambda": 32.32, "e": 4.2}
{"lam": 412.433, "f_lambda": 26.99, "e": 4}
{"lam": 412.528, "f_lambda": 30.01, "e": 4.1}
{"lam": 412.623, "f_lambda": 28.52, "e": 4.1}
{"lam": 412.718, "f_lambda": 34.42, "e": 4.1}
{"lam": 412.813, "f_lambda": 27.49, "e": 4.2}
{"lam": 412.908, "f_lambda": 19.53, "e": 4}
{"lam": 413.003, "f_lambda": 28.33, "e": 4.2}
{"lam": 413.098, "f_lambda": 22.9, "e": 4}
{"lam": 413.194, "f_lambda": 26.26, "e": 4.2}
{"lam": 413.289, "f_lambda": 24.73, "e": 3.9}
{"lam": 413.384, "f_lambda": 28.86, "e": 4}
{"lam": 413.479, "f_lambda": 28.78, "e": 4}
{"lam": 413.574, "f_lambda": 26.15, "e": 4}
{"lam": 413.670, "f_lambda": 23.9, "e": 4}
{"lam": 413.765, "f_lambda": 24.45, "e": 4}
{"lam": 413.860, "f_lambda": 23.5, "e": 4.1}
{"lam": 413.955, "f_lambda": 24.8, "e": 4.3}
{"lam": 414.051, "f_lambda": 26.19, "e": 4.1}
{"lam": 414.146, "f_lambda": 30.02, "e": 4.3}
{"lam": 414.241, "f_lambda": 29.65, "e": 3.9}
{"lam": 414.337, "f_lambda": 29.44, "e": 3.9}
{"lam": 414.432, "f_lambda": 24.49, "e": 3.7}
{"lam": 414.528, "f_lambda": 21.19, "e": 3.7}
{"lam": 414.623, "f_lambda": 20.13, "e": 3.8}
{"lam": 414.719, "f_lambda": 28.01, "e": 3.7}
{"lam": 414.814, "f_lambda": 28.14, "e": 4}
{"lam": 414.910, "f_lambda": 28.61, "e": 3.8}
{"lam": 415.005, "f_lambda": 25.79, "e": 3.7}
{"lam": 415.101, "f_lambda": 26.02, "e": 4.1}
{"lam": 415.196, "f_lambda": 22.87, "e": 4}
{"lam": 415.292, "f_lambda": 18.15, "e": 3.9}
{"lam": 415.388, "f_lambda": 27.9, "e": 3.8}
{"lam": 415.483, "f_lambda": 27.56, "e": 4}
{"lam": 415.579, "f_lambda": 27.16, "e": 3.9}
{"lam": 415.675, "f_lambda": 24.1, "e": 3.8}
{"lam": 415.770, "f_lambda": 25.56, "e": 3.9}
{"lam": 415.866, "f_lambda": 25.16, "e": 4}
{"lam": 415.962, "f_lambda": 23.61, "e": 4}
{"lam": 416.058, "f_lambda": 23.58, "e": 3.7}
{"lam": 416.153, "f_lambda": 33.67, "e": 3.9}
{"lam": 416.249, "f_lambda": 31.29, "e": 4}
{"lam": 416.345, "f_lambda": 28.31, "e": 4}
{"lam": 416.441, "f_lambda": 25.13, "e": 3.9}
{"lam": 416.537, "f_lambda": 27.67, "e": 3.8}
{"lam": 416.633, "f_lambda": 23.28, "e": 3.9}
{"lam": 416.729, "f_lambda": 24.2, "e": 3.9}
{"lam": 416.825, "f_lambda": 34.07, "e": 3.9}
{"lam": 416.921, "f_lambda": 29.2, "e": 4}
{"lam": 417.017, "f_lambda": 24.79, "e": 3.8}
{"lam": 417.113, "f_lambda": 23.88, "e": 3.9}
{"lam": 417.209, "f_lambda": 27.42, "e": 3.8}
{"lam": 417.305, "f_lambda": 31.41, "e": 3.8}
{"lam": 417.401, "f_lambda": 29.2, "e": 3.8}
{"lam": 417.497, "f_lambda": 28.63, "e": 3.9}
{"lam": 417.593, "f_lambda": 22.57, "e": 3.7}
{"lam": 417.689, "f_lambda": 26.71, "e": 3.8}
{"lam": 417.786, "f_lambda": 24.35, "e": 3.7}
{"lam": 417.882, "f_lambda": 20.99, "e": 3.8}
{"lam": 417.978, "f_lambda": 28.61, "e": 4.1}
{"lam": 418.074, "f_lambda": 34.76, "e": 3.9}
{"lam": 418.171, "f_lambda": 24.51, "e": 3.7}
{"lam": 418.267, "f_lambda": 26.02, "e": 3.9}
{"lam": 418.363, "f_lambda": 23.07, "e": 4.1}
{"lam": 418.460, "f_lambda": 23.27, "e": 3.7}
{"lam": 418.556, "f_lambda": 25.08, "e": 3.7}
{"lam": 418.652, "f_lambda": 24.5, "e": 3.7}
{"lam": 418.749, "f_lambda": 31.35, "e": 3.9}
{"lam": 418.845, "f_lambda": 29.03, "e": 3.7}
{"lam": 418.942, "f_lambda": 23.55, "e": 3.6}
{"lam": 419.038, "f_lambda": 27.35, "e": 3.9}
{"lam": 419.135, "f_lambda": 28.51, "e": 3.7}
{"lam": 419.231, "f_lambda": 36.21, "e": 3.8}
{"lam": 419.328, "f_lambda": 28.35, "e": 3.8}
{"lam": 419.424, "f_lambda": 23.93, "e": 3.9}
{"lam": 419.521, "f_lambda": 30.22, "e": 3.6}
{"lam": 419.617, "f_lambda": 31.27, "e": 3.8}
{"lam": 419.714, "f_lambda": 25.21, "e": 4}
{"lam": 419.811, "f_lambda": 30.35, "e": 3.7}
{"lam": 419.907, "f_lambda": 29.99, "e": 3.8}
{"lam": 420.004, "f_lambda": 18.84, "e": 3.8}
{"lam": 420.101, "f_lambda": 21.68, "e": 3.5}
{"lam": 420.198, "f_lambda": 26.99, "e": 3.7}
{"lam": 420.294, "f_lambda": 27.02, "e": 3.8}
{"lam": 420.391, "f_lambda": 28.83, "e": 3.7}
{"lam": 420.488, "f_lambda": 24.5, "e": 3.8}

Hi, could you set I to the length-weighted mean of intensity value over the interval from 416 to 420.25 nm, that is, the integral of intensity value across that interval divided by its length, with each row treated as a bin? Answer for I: 27.1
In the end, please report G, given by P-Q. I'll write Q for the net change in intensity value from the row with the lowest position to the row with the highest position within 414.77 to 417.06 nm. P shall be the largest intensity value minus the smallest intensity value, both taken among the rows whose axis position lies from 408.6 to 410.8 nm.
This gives 23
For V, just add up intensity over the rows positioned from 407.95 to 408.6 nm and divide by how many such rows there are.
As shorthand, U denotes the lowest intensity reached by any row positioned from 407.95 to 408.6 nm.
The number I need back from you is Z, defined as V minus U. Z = 4.9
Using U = 24.28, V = 29.2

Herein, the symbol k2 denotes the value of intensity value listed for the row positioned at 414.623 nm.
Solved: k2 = 20.13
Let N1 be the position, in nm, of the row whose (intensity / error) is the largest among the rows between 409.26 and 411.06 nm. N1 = 409.311 nm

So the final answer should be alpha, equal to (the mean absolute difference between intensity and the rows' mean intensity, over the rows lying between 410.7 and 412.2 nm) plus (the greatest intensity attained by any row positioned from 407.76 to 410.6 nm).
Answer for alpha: 39.5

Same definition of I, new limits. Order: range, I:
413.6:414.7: 25.3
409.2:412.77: 27.8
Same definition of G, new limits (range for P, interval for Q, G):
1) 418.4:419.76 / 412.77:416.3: 9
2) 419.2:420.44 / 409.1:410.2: 14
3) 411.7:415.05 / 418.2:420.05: 22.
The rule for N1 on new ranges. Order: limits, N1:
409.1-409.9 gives 409.311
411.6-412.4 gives 411.864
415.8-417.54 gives 416.825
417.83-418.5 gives 418.074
